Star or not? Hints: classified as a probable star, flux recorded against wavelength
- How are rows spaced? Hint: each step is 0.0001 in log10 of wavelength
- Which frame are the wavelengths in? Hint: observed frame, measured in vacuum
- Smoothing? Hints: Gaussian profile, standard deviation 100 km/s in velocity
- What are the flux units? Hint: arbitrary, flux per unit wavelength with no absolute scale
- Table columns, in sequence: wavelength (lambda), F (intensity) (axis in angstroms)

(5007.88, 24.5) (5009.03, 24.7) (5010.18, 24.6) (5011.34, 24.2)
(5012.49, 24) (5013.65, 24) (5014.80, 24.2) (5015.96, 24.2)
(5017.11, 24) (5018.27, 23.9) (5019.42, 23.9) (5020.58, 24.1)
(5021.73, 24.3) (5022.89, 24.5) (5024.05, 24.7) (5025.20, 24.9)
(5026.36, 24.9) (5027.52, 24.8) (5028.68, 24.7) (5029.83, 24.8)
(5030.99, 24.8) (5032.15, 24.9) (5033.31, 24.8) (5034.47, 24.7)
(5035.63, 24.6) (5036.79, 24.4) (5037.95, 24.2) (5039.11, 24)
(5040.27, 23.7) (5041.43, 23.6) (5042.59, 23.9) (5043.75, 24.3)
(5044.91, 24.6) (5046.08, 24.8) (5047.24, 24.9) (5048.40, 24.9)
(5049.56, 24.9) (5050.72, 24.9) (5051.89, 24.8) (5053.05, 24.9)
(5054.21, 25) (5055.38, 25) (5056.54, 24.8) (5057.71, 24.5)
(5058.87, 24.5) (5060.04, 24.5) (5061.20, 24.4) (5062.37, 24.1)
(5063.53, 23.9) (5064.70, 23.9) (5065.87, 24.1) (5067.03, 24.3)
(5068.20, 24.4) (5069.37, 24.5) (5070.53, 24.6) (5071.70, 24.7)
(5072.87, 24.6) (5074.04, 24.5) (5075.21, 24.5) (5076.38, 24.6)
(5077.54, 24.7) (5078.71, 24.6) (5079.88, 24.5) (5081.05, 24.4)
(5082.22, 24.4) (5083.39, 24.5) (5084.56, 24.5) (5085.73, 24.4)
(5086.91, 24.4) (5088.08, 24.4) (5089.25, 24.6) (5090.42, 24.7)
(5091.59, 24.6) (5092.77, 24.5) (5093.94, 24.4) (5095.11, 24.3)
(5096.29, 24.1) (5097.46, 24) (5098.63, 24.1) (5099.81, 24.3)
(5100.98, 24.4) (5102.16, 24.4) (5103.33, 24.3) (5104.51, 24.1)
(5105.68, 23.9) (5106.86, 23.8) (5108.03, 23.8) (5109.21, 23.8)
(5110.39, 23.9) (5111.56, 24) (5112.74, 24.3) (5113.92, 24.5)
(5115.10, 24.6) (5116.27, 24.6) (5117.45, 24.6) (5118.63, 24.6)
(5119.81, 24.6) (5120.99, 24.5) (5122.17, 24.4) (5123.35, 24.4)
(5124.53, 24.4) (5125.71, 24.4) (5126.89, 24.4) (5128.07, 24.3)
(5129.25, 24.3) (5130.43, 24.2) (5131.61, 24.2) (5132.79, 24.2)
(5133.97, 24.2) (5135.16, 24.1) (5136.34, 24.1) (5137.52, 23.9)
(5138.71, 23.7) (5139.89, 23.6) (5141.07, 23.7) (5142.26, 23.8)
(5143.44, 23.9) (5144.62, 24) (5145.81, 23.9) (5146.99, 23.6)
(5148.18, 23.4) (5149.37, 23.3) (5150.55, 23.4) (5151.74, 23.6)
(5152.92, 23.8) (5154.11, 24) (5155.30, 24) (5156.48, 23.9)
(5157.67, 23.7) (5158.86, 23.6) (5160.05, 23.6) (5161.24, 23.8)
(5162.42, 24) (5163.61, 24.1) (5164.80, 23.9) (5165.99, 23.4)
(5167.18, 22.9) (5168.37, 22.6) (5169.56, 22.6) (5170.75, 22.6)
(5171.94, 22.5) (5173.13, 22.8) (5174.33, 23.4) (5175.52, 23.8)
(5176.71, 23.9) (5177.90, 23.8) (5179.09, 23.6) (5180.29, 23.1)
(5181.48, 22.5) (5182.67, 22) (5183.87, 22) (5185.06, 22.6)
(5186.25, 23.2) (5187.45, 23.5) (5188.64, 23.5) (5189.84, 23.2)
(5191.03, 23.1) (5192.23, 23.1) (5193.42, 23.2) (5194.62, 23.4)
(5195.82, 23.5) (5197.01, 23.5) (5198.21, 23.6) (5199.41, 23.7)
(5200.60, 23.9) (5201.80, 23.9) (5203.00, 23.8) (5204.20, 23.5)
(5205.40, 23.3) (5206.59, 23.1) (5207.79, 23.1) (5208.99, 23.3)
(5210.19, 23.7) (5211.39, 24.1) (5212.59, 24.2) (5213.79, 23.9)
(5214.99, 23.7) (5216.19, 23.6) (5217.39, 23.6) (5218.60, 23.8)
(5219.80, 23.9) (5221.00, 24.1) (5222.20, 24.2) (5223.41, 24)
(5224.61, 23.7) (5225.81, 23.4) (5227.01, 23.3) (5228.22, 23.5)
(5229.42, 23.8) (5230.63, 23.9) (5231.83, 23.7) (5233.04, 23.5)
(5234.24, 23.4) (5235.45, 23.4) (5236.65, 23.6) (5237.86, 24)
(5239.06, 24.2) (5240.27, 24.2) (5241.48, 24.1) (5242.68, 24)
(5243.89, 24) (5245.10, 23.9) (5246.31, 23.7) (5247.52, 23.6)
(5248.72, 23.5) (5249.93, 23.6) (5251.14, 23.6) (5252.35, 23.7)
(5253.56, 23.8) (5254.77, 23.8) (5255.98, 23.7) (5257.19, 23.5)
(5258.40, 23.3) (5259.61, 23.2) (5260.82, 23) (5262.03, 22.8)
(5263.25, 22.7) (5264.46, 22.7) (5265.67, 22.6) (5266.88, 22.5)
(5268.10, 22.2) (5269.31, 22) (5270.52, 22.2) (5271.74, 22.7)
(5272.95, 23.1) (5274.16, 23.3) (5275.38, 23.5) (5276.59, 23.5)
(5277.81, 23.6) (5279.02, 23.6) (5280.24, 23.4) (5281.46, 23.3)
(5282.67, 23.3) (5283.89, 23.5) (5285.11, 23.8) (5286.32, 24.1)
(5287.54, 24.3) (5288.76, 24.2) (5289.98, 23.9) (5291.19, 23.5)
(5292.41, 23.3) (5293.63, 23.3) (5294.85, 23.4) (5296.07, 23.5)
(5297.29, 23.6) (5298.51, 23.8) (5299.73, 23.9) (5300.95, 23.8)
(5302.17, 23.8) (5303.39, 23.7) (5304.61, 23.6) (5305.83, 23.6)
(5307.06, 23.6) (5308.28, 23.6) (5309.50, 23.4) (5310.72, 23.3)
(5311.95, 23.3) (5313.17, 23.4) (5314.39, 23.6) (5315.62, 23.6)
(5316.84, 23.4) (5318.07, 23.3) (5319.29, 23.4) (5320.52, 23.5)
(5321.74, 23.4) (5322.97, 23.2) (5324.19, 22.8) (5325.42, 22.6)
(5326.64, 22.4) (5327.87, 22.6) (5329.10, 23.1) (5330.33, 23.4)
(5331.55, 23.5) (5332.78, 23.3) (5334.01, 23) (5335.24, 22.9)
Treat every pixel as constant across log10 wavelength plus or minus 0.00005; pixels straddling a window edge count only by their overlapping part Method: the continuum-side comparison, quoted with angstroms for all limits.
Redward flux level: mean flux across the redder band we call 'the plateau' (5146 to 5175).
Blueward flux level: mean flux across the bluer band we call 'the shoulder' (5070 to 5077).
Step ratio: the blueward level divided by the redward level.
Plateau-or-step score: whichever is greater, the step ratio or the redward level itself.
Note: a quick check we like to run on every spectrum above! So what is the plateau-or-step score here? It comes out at 23.4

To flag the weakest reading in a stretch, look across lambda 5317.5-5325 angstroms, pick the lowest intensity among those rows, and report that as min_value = 22.8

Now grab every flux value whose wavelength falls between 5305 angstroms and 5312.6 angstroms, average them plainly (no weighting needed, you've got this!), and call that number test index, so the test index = 23.5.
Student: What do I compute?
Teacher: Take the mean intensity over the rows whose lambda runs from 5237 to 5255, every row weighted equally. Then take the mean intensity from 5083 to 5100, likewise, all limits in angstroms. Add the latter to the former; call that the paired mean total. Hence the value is 48.2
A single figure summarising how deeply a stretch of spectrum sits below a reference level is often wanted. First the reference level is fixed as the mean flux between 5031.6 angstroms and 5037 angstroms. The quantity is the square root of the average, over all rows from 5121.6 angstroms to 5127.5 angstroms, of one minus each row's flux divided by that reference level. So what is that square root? 0.107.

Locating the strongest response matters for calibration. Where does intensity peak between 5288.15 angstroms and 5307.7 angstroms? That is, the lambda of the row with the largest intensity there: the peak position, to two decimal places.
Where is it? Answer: 5288.76 angstroms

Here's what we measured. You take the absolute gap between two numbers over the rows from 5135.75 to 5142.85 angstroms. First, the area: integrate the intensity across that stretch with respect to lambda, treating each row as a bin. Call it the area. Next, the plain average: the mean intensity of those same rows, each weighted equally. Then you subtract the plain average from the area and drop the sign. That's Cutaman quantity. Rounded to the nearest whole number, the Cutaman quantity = 145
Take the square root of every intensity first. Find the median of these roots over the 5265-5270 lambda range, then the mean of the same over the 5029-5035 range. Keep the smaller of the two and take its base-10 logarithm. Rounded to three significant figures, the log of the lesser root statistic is 0.675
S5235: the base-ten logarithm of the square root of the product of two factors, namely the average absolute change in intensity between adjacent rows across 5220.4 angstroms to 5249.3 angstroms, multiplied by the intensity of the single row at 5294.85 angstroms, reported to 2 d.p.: 0.28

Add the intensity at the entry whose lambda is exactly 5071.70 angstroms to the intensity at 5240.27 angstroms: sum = 48.9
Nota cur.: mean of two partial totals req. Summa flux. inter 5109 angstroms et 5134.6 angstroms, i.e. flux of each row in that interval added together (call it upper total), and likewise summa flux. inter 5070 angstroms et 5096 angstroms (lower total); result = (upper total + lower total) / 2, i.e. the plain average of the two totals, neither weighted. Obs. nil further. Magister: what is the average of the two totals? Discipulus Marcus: 537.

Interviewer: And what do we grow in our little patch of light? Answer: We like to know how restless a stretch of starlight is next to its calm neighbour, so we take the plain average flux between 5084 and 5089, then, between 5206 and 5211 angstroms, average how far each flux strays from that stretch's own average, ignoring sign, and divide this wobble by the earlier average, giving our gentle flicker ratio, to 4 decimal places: 0.0082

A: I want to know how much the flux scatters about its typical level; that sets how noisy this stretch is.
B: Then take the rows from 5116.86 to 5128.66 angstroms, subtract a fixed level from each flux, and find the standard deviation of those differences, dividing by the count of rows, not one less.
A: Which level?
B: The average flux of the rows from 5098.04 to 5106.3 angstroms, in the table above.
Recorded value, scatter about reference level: 0.10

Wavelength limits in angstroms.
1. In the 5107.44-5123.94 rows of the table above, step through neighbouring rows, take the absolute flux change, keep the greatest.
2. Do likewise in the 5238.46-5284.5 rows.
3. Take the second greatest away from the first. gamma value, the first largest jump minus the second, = -0.20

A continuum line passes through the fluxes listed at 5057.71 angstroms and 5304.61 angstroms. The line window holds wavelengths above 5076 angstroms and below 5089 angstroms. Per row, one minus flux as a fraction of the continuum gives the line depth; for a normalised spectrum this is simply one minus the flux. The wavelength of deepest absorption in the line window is 5081.05 angstroms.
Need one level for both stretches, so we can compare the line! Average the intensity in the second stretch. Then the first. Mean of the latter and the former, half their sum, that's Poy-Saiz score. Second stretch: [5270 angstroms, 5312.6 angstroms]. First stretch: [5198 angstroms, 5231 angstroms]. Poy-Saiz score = 23.6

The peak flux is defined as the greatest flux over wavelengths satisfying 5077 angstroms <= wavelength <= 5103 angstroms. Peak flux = 24.7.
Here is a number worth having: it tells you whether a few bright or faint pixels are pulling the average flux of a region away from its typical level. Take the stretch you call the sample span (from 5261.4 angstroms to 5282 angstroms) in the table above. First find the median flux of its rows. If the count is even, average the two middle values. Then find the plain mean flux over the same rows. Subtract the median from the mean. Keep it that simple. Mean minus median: 0.12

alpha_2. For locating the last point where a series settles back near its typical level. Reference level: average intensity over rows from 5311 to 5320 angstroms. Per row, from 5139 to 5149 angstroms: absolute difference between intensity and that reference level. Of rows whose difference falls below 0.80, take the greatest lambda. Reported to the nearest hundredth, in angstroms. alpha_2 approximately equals 5148.18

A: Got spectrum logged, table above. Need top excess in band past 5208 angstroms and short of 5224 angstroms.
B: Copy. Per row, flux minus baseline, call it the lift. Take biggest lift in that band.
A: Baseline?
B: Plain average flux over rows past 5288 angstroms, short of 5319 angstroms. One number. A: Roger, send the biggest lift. 0.6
